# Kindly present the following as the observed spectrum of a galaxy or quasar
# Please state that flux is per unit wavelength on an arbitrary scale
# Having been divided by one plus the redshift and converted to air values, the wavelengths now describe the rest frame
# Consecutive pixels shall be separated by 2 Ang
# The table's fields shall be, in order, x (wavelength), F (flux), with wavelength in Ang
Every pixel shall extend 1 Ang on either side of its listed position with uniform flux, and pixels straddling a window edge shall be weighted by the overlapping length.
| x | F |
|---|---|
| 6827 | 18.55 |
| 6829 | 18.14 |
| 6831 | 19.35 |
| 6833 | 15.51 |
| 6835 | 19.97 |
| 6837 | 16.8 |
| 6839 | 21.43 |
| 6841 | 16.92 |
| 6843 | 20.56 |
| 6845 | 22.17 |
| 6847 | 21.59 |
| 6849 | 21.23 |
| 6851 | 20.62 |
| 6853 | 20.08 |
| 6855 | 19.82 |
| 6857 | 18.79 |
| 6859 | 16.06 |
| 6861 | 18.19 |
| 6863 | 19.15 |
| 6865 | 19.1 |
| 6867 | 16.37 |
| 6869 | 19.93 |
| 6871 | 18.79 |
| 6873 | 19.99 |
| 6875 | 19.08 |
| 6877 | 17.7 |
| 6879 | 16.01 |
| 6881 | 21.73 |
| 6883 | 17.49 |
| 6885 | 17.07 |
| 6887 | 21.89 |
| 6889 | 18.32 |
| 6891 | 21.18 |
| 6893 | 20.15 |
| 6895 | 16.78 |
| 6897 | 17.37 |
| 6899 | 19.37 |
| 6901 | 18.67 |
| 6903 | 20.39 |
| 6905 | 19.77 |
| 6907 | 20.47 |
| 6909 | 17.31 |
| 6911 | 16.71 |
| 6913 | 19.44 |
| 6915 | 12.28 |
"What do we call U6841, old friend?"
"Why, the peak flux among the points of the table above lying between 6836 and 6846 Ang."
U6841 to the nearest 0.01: 22.17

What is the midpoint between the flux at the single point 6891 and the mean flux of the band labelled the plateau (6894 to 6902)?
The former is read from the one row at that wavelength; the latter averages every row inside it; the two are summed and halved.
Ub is 19.6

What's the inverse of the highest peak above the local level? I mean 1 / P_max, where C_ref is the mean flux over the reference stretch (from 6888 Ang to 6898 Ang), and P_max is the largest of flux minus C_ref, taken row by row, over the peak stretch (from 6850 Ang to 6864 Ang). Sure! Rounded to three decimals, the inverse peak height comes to 0.538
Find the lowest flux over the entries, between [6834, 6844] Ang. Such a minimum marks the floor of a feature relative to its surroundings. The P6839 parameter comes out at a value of 16.8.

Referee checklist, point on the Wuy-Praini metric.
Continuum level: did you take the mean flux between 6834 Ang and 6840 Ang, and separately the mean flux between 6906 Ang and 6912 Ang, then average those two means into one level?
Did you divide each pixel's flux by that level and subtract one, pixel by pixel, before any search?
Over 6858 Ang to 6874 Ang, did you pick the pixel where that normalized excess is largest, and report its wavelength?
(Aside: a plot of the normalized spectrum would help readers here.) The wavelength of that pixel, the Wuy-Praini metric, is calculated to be 6873 Ang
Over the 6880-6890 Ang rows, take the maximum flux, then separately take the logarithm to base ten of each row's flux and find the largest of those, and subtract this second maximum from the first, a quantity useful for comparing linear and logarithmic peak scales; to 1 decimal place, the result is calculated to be 20.5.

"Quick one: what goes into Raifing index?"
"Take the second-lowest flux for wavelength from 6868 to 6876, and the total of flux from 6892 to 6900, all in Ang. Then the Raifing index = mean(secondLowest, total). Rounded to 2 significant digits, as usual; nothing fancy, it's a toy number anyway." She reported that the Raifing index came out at 46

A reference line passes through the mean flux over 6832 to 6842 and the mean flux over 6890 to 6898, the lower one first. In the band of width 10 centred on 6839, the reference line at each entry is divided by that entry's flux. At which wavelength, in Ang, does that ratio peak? 6837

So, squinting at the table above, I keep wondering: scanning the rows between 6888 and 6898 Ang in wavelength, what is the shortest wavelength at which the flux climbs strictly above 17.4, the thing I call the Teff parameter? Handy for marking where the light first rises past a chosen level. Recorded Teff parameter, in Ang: 6889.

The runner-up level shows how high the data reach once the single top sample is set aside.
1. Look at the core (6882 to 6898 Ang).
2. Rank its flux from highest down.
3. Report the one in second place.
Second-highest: 21.18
